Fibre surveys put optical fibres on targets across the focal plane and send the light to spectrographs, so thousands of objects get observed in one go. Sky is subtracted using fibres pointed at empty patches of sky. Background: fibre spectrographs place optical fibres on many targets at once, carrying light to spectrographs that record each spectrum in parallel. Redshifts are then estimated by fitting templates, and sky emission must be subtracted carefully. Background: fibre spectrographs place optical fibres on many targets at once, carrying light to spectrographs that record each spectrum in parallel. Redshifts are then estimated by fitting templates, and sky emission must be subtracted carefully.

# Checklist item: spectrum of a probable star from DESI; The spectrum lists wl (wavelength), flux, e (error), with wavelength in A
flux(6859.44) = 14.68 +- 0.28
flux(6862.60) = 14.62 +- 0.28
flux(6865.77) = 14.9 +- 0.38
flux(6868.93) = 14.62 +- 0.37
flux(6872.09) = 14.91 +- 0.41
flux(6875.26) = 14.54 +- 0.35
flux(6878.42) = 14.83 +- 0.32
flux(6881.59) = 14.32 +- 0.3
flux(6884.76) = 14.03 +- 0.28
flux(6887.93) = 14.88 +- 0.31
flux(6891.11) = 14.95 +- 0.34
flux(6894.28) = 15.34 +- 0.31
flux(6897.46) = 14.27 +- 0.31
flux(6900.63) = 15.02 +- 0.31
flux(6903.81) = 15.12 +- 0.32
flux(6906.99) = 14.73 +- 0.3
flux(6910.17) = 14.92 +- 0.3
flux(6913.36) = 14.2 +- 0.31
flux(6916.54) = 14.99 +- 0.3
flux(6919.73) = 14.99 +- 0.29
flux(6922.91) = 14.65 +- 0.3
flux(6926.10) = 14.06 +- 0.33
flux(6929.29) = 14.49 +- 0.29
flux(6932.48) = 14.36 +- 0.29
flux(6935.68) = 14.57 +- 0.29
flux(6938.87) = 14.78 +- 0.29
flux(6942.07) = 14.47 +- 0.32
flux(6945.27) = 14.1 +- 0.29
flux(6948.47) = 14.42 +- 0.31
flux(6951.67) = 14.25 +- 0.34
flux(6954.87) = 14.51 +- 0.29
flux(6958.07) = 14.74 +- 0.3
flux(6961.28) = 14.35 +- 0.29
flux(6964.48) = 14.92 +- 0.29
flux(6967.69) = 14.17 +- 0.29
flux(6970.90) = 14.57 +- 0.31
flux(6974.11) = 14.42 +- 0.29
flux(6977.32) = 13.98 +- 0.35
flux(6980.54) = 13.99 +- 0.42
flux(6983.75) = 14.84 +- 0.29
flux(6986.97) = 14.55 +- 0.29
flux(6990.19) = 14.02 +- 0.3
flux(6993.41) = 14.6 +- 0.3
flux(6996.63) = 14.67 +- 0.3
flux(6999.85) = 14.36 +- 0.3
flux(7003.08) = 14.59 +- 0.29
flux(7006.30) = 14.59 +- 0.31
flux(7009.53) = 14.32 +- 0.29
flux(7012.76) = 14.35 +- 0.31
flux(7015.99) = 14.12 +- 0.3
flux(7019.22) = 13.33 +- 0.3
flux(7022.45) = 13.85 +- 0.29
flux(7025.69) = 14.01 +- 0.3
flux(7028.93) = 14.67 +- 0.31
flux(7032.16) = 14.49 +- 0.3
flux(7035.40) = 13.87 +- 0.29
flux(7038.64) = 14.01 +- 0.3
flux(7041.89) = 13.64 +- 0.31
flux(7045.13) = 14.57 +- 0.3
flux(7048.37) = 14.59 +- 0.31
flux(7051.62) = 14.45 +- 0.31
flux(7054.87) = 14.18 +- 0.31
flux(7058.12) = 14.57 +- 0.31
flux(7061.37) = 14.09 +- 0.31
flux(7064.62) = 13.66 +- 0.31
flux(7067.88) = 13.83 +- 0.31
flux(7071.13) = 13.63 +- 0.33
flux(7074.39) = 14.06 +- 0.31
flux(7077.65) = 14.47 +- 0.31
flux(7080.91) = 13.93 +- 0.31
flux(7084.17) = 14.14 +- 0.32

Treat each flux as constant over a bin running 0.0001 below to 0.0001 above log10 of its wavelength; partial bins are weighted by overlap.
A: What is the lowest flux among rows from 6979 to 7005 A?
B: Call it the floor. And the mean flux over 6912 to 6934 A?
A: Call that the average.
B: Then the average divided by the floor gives 1.04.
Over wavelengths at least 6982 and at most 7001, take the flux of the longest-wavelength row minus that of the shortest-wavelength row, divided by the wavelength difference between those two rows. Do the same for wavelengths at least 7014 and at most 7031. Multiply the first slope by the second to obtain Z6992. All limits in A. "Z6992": -0.0013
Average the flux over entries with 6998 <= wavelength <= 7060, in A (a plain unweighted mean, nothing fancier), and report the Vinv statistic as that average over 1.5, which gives 9.49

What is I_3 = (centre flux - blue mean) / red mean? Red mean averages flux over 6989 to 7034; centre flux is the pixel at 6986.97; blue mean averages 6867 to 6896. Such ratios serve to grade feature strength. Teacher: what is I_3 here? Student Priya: -0.011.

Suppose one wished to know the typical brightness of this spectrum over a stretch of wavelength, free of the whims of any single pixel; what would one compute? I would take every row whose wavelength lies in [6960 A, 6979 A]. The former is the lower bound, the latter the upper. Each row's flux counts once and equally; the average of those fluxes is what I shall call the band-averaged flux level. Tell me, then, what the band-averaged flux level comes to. 14.4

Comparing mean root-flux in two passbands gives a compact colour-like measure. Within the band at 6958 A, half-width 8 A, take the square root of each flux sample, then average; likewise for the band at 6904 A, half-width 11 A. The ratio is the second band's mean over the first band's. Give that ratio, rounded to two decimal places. 1.01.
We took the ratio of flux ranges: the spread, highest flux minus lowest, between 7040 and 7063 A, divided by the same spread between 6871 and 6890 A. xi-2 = 1.08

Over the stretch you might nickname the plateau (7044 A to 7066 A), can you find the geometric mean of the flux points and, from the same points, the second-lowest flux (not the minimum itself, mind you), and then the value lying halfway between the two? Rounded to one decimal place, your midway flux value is 14.2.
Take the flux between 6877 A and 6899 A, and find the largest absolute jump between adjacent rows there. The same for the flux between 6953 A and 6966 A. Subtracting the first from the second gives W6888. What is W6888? -0.50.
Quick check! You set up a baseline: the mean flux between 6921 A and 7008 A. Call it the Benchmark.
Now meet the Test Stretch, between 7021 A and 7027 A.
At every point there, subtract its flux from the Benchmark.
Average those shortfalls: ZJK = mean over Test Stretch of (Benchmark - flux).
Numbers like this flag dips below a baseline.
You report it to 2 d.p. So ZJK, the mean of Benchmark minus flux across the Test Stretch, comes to 0.52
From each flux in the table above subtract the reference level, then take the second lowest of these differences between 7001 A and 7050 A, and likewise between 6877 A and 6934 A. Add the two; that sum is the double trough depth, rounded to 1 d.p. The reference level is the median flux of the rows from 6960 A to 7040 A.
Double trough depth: -1.0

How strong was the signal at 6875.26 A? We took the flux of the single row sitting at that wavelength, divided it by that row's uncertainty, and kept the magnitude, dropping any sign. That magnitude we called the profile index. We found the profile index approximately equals 42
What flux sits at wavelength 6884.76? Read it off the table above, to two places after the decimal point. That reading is 14.03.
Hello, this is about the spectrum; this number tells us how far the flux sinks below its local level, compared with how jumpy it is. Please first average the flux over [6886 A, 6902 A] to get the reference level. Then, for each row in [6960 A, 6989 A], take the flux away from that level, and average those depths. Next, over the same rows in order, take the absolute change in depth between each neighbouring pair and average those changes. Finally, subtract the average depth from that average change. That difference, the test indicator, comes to 0.0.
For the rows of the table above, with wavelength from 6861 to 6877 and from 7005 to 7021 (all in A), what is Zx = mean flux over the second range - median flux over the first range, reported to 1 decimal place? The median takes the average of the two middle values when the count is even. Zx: -0.5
